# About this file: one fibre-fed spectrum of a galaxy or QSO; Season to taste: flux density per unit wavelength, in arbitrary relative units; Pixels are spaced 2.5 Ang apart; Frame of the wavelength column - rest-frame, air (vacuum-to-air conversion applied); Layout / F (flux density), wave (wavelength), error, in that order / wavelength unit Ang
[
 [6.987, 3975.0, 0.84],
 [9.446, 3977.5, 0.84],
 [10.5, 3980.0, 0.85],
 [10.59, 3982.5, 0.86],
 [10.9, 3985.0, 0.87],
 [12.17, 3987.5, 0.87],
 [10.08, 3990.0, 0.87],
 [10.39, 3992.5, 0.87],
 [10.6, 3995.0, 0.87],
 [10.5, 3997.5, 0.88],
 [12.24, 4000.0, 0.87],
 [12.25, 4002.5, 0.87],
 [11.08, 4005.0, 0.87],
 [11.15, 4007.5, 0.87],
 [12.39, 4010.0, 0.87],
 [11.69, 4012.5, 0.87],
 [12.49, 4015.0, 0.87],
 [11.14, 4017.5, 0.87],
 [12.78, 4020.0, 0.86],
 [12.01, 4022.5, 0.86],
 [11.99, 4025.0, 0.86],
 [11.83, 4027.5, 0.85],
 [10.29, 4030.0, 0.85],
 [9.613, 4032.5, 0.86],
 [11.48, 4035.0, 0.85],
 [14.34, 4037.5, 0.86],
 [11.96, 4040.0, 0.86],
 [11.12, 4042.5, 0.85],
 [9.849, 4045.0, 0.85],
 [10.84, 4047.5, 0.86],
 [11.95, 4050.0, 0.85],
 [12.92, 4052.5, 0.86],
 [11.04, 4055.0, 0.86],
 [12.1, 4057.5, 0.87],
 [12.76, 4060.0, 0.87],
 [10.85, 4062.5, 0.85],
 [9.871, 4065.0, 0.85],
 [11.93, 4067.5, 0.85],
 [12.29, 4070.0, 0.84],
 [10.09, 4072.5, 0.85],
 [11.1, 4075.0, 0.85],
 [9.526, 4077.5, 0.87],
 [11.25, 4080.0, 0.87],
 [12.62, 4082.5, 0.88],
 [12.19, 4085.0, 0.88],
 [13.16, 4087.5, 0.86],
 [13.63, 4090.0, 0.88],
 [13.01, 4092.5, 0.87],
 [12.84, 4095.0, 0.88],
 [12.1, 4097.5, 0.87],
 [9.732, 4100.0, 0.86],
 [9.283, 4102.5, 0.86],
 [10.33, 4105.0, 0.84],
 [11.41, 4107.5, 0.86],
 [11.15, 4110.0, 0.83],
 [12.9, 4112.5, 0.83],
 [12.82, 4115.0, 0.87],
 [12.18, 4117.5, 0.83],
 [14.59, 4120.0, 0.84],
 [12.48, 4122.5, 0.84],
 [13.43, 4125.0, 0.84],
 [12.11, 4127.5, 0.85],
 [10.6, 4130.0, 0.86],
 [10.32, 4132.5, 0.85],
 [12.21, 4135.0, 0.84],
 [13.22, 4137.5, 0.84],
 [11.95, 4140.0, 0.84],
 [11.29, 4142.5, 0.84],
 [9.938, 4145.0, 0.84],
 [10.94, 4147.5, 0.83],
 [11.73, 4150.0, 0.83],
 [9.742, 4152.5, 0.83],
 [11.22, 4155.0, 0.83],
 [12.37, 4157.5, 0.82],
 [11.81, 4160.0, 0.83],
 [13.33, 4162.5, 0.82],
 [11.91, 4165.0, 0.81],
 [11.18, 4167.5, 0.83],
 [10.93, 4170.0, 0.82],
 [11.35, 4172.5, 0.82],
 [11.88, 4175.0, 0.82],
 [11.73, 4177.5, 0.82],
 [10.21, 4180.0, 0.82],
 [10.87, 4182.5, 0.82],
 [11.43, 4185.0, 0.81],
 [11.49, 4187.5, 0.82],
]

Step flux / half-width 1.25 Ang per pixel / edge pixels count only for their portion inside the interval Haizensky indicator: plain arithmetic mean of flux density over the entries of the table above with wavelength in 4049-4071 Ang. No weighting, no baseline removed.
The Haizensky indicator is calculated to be 11.7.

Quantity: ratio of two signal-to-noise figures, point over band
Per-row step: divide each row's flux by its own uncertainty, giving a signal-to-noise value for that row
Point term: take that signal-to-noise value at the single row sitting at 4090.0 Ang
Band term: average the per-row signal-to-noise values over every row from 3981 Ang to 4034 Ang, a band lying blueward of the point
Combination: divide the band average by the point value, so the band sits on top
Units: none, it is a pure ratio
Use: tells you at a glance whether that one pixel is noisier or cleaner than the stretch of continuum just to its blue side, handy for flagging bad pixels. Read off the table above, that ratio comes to 0.85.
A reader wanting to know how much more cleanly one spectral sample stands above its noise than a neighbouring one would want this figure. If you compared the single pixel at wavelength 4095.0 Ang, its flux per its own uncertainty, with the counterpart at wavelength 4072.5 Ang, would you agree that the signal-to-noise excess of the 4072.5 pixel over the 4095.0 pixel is -2.7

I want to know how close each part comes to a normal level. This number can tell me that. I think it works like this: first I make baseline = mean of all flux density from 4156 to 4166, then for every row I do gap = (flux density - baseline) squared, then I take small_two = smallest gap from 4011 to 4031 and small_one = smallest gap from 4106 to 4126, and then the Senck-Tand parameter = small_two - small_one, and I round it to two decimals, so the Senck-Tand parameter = 0.00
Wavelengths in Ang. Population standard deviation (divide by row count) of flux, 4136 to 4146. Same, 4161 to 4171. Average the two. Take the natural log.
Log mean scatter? 0.1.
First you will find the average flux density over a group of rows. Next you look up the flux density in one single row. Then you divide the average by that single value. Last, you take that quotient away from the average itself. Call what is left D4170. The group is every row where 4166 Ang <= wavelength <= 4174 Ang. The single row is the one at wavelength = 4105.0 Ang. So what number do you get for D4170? 10.1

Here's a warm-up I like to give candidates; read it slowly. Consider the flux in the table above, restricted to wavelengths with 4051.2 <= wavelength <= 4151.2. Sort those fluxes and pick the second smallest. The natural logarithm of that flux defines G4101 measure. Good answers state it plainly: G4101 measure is 2.25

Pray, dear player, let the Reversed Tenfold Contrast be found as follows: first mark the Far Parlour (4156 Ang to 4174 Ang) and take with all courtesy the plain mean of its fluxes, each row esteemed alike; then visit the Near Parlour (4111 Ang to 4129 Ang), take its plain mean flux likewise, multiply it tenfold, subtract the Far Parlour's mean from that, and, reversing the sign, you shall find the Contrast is -117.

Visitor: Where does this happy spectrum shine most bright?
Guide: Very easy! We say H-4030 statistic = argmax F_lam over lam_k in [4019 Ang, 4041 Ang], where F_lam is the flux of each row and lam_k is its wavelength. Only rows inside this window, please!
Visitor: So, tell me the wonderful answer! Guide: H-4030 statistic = 4037.5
